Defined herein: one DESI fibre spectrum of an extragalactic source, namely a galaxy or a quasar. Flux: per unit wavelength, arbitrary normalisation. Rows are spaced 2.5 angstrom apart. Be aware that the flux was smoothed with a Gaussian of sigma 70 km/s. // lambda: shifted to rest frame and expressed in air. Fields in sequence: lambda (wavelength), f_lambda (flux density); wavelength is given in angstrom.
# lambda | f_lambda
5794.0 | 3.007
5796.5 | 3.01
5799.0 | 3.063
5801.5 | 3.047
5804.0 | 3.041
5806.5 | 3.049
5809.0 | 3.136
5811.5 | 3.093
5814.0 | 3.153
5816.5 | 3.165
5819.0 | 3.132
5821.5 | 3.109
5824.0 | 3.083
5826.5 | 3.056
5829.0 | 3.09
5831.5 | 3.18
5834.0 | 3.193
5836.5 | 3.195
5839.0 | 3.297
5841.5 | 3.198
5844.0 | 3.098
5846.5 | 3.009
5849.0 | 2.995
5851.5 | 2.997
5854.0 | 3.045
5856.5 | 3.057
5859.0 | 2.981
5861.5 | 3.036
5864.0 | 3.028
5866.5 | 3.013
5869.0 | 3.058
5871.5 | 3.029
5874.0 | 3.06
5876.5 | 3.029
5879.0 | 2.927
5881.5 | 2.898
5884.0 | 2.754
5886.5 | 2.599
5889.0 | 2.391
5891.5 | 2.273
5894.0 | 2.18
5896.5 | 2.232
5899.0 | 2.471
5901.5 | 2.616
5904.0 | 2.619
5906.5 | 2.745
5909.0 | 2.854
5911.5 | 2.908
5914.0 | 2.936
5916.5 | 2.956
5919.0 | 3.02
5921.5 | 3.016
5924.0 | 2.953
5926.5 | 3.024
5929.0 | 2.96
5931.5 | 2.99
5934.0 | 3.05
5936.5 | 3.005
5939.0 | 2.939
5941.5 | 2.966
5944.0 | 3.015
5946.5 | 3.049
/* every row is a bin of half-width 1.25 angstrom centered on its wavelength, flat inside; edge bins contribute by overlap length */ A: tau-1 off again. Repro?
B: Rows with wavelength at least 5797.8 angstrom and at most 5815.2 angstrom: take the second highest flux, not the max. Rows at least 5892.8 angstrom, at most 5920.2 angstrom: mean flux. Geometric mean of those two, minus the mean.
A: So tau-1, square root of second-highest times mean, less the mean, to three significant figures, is 0.217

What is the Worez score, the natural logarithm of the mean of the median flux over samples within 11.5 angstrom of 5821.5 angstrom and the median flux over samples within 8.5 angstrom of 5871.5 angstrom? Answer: 1.12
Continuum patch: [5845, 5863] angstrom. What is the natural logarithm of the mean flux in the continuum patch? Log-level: 1.10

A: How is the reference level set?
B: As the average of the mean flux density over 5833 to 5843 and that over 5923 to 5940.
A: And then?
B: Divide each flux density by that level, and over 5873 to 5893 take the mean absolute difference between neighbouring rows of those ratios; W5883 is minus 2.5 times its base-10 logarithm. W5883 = 3.6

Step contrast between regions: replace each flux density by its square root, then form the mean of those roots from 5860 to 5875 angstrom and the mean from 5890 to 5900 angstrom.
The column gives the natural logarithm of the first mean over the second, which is 0.14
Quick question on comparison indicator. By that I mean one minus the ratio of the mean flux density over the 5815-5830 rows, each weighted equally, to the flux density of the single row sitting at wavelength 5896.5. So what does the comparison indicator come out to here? -0.39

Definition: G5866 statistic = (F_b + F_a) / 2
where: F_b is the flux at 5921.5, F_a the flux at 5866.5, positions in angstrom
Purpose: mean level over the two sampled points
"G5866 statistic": 3.01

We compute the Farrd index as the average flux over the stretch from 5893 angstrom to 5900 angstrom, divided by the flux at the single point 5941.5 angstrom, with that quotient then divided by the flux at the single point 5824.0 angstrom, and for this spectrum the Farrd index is 0.251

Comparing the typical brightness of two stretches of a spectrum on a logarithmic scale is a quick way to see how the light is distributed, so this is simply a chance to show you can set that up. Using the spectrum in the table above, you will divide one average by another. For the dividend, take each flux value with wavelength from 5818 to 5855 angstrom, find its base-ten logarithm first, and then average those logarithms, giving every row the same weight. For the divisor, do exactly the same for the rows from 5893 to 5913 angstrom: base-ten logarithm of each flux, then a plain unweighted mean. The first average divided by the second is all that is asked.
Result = 1.20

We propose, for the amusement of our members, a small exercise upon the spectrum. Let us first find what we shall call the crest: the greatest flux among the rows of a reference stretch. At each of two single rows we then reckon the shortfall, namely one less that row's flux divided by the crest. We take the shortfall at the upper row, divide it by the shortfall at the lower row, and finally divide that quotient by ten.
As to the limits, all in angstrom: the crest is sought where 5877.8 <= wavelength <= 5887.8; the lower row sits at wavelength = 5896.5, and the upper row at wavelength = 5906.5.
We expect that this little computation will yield 0.026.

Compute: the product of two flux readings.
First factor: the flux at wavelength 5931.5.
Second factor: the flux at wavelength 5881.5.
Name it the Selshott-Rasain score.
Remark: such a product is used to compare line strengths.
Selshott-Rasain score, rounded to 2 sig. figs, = 8.7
